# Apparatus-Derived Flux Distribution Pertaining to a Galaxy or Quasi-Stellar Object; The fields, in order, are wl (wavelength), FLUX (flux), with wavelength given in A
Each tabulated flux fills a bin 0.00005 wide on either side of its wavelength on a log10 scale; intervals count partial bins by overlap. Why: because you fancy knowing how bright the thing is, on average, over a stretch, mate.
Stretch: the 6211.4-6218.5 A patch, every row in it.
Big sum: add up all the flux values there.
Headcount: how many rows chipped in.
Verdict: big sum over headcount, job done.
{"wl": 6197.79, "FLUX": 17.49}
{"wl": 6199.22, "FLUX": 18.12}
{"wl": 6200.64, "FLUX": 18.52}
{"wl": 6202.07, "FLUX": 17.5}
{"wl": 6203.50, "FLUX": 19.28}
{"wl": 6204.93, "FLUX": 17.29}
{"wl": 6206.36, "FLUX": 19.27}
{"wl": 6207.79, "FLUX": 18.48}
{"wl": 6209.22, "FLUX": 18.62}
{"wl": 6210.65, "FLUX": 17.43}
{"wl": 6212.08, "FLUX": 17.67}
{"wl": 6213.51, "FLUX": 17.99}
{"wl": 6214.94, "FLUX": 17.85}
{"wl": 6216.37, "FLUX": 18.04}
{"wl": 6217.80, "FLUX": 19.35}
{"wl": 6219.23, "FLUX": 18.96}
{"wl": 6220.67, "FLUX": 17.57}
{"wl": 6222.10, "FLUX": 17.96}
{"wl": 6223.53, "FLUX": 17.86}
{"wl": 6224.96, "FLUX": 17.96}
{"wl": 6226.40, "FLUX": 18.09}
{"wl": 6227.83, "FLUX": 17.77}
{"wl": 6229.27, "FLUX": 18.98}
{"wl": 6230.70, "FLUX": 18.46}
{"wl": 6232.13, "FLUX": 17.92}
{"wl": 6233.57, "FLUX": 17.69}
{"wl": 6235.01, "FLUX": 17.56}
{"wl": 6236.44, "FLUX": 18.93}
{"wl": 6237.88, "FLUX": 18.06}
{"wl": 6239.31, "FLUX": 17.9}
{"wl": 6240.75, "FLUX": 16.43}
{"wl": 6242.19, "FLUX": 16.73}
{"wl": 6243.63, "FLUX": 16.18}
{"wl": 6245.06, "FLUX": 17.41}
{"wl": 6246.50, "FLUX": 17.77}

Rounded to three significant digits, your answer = 18.2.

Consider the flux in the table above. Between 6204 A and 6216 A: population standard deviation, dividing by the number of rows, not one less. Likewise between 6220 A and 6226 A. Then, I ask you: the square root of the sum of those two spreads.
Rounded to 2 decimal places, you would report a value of 0.89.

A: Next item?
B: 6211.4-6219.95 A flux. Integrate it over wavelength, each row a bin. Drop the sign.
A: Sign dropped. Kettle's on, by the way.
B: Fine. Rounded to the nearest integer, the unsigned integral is 157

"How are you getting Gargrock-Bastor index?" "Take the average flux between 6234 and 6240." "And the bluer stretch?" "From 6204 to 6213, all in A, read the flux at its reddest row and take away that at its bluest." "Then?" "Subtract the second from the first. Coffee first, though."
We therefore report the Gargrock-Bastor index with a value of 17.7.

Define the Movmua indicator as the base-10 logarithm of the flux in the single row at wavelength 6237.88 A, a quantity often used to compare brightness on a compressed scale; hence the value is 1.26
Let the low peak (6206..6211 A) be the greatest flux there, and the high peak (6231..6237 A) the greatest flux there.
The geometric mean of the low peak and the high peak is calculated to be 19.1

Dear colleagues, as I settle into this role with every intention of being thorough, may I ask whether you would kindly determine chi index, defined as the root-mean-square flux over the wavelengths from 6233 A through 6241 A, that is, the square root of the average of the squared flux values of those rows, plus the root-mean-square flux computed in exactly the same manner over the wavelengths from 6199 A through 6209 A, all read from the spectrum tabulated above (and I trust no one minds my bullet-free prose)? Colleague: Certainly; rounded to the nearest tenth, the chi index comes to 36.1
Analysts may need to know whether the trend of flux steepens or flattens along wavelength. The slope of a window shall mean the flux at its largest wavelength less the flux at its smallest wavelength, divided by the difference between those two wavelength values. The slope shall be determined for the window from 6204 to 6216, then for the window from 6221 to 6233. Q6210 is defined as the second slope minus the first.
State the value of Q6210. -0.060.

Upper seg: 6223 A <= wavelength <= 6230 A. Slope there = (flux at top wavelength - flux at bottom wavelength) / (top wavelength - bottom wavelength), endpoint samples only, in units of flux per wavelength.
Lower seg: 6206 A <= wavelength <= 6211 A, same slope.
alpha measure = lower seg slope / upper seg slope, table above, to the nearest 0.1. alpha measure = -2.2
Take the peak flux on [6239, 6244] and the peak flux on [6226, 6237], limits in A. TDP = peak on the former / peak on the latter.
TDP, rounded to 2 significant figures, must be 0.94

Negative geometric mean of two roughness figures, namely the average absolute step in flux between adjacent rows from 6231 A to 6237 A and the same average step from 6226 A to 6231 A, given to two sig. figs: -0.63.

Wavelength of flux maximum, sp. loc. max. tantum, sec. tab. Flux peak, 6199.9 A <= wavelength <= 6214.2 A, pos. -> 6203.50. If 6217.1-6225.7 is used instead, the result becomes 6217.80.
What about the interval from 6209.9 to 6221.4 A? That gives 6217.80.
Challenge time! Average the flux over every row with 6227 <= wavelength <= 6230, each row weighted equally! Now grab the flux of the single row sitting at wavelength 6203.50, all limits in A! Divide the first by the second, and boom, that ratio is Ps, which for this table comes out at 0.95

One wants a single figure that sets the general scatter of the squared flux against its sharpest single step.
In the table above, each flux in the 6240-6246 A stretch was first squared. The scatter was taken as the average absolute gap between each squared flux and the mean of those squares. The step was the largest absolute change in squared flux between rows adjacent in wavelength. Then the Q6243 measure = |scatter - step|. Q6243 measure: 28.5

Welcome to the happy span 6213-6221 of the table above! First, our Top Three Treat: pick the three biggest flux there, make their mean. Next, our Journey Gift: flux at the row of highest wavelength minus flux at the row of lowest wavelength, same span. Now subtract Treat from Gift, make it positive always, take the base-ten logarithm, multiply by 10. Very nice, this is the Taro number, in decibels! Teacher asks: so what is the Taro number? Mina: 12.83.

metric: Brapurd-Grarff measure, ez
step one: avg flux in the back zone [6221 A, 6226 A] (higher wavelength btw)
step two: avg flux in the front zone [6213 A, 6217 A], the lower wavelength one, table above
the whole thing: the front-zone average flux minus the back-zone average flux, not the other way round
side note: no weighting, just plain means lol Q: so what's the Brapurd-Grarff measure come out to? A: 0.0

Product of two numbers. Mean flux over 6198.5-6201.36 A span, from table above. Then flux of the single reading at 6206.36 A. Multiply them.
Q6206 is 353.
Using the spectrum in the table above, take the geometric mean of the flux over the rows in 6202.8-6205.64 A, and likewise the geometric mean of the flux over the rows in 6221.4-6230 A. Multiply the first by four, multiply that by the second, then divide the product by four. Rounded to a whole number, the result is 330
